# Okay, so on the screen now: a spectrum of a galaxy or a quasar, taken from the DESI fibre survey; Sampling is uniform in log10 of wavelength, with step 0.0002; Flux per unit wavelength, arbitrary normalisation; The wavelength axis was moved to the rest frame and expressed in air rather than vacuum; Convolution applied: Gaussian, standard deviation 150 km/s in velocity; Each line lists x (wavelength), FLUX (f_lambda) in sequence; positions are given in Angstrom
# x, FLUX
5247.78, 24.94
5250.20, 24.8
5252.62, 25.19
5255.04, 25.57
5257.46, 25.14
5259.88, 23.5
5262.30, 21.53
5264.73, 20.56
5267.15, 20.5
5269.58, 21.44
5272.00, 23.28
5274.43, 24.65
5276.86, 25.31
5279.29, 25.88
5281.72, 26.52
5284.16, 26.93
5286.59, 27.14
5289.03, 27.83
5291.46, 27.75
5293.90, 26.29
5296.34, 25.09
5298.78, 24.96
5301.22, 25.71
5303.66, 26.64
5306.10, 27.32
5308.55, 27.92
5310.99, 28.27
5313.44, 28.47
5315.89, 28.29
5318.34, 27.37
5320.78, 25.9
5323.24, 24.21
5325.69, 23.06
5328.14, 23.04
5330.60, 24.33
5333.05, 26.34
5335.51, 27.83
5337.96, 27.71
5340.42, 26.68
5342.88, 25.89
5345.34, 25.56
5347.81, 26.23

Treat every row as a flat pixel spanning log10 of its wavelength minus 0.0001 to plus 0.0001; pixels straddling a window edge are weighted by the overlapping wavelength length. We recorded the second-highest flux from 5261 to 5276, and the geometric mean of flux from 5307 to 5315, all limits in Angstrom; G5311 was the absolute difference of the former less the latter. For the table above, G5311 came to 5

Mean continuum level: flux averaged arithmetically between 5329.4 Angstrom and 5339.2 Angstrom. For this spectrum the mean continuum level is 26.6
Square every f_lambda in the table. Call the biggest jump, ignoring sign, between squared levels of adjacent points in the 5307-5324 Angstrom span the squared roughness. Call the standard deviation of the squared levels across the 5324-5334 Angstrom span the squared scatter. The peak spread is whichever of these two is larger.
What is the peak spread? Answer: 85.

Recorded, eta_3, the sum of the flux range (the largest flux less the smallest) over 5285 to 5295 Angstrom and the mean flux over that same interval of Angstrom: 28.8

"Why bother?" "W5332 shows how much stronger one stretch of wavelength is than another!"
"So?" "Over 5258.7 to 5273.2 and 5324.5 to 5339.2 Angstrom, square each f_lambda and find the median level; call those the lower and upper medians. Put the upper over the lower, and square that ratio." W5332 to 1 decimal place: 1.9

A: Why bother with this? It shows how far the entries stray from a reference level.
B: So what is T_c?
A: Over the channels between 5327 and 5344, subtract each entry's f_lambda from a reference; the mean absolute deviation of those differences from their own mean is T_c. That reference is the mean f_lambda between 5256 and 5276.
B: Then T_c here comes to 1.3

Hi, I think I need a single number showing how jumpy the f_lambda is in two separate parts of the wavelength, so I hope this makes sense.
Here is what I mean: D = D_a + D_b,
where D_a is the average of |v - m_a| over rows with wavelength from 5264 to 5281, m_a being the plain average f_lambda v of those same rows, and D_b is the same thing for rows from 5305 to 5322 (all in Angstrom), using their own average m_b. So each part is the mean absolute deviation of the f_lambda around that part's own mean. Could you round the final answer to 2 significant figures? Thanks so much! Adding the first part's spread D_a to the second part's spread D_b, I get 2.6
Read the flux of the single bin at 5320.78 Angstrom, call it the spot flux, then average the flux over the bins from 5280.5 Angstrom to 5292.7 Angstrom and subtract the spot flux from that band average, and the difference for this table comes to 1.3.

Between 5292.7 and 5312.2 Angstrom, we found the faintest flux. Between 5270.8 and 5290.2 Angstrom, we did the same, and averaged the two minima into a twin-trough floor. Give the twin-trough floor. 24.1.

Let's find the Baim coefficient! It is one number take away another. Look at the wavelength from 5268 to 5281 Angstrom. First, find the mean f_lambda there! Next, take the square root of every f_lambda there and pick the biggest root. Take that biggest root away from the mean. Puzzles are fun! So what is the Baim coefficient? 19.0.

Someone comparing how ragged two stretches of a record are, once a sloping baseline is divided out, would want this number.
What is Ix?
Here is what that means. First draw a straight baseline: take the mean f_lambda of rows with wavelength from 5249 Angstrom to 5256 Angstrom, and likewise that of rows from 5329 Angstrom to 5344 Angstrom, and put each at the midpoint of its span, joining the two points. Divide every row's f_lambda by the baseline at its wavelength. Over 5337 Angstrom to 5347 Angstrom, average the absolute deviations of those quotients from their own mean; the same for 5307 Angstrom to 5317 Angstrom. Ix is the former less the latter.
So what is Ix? 0.024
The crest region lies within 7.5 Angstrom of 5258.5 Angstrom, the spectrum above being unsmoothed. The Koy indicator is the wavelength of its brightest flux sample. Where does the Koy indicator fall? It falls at 5255.04 Angstrom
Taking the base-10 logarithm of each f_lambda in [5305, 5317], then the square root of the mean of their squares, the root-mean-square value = 1.45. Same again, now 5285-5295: 1.44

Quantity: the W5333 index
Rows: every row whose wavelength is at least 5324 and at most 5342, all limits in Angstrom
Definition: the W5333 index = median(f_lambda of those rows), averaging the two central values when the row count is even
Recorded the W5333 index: 26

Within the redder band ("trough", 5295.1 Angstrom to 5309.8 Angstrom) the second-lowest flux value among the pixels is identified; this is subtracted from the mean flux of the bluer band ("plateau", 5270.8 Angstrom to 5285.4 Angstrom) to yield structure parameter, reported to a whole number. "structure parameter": 0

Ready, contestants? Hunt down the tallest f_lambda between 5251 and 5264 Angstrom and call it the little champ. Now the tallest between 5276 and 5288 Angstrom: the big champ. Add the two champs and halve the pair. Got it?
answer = 26.4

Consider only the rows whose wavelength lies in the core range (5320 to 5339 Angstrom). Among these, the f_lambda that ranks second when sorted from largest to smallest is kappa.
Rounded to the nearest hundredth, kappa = 27.71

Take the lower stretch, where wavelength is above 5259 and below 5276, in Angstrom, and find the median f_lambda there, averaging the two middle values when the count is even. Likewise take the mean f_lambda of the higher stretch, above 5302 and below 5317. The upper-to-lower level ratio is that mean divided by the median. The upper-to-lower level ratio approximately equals 1.29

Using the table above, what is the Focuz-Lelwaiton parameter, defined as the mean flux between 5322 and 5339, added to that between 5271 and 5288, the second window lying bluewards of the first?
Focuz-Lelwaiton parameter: 50.9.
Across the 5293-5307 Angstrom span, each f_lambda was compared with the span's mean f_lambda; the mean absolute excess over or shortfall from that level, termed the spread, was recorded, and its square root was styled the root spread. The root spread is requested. 0.87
